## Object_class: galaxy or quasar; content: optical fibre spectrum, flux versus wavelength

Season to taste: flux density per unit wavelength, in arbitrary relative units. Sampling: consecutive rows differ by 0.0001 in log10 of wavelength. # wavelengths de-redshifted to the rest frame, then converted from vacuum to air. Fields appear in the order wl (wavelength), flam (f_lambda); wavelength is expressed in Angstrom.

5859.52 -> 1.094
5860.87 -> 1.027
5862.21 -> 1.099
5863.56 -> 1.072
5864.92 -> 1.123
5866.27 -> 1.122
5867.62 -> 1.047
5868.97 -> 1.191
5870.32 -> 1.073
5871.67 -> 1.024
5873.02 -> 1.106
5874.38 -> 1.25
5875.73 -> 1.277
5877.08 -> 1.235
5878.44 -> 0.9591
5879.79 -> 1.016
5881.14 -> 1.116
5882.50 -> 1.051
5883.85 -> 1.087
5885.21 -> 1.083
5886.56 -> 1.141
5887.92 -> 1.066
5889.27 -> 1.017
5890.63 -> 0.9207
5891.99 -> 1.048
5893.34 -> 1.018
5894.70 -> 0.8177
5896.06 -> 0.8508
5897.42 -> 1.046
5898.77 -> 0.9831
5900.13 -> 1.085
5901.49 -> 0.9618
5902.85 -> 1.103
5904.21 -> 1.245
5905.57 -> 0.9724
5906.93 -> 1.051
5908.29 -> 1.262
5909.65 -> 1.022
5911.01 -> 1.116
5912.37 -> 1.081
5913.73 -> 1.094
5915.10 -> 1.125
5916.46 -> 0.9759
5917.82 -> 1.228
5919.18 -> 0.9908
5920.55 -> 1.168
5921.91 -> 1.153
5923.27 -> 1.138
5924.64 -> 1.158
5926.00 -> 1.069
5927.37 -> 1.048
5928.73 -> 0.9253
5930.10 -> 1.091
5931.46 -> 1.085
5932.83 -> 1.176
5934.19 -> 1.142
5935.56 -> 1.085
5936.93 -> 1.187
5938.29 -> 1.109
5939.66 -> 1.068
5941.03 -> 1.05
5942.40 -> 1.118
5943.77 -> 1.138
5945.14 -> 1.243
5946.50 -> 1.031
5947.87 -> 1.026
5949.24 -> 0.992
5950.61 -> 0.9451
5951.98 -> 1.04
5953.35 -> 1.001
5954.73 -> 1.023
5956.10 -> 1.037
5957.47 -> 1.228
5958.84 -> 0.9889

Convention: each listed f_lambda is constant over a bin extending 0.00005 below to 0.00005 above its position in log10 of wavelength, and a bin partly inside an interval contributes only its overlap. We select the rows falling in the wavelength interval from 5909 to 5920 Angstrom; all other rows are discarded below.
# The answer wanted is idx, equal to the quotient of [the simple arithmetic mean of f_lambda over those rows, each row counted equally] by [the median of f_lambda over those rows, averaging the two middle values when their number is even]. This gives 0.99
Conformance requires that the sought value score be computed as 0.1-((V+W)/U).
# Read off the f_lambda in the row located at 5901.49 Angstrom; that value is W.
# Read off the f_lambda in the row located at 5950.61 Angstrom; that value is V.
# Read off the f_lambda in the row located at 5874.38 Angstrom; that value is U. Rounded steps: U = 1.25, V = 0.9451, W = 0.9618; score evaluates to -1.43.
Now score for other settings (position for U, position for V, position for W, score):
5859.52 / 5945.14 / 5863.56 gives -2.02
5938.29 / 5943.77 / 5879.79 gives -1.84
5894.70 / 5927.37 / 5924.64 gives -2.60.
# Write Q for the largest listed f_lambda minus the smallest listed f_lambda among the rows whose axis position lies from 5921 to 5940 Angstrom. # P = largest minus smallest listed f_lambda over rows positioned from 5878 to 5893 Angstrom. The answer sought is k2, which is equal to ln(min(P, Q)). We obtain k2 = -1.51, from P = 0.22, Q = 0.262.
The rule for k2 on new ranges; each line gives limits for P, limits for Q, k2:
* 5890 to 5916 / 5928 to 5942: -1.34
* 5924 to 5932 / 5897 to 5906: -1.46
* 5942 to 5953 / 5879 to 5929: -1.21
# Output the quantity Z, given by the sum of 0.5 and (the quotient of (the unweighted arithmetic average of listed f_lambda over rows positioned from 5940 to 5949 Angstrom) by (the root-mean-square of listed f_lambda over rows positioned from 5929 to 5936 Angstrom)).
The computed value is 1.49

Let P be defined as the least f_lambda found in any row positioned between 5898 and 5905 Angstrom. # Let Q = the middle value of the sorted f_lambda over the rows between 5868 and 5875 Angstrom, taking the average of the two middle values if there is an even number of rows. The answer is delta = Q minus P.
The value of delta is 0.14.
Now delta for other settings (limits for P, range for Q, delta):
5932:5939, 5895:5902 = -0.10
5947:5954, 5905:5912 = 0.11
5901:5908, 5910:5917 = 0.13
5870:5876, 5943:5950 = 0.01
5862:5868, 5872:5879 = 0.19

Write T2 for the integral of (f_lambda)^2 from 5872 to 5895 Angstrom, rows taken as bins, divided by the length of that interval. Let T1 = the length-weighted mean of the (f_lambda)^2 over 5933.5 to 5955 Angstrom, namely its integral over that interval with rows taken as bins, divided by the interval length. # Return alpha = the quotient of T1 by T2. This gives 1.00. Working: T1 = 1.16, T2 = 1.17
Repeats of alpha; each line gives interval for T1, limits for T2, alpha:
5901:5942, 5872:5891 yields 1.00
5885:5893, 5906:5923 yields 0.89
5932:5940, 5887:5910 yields 1.19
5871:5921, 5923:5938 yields 0.95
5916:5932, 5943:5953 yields 1.05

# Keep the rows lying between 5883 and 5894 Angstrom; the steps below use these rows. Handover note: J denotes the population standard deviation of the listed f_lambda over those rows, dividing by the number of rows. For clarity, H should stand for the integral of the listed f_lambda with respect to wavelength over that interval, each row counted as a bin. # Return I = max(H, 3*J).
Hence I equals 12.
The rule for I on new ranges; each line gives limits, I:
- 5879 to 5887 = 9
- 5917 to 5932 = 16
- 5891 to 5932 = 44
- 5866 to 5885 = 21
